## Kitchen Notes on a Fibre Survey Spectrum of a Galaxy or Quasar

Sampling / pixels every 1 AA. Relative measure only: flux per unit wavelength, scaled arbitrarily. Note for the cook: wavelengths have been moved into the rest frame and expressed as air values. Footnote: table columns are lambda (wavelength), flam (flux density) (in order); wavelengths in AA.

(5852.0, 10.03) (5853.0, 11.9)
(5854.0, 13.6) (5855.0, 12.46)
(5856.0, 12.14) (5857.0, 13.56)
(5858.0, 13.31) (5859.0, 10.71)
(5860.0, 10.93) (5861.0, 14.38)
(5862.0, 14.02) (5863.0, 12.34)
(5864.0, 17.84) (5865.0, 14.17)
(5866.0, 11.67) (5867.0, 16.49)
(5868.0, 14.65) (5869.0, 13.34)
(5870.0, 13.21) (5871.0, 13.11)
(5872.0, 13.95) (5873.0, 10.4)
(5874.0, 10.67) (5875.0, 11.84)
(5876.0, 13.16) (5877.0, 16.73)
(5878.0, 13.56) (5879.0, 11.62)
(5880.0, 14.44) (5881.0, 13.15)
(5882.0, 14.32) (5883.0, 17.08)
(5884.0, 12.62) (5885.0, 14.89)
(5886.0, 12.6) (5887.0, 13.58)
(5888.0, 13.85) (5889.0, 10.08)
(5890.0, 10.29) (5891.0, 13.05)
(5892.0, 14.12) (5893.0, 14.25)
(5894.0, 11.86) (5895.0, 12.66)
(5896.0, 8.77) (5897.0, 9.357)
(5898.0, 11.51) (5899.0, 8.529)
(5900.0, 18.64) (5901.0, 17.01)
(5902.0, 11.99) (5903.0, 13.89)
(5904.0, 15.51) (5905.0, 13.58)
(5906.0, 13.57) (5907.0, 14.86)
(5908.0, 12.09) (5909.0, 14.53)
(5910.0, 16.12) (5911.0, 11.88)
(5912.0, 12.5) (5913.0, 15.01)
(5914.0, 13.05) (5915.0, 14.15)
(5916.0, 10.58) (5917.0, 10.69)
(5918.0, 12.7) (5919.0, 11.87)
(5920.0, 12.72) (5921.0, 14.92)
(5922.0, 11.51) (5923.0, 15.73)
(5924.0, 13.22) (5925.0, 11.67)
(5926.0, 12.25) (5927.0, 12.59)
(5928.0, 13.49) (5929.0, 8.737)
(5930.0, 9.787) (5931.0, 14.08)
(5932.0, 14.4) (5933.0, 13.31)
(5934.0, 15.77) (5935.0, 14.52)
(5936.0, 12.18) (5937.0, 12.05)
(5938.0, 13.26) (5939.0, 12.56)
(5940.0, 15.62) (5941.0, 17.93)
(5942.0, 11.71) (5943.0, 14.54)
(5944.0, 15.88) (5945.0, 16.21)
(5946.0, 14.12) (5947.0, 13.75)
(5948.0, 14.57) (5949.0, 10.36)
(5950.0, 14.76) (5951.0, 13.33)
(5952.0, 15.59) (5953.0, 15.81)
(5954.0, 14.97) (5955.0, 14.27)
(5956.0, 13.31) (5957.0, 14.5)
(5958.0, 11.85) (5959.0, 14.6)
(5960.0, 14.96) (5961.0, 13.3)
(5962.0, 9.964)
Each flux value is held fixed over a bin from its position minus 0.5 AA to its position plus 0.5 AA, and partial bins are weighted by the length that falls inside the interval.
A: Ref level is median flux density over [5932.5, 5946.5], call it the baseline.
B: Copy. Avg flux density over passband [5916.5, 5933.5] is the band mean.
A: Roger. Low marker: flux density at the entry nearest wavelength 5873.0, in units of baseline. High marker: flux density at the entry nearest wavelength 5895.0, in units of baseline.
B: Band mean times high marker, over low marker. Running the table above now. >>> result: 15.3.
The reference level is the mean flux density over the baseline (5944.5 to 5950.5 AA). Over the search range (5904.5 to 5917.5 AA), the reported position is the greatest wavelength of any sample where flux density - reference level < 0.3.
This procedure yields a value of 5917.0 AA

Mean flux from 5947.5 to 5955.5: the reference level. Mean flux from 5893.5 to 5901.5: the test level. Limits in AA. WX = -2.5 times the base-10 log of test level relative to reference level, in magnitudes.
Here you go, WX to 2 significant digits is 0.16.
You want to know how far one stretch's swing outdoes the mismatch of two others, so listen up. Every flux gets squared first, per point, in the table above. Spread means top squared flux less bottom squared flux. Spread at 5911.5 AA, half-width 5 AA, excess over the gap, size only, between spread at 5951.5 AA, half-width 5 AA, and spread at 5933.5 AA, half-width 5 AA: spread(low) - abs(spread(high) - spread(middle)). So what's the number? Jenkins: 118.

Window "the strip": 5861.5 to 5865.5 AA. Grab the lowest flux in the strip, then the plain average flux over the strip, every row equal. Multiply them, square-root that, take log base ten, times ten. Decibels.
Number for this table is 11.3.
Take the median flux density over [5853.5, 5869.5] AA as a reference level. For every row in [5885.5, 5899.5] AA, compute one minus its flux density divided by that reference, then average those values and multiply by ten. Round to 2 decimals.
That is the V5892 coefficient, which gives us 1.26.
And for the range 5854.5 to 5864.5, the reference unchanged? 0.21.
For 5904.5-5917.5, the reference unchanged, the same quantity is 0.13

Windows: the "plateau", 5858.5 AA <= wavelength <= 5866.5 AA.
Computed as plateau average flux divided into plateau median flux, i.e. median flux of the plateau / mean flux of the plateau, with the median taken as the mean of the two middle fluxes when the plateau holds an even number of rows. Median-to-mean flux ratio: 0.99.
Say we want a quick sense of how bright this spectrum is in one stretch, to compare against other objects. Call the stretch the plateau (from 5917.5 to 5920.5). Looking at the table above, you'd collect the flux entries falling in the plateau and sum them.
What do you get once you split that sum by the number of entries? 12.4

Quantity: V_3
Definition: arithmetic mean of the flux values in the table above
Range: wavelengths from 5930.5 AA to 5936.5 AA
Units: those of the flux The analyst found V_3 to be 14.0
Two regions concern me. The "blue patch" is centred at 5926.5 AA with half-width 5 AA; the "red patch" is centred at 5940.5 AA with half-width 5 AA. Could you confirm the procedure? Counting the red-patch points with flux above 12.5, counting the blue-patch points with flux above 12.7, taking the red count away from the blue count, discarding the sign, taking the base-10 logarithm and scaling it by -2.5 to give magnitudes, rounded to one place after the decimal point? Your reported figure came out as -1.2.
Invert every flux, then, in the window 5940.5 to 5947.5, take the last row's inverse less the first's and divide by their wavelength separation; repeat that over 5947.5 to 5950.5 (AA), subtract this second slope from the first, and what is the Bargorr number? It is 0.003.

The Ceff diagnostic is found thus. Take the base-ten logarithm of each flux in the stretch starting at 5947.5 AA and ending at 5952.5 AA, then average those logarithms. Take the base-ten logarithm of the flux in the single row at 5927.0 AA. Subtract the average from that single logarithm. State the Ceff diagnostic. -0.03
